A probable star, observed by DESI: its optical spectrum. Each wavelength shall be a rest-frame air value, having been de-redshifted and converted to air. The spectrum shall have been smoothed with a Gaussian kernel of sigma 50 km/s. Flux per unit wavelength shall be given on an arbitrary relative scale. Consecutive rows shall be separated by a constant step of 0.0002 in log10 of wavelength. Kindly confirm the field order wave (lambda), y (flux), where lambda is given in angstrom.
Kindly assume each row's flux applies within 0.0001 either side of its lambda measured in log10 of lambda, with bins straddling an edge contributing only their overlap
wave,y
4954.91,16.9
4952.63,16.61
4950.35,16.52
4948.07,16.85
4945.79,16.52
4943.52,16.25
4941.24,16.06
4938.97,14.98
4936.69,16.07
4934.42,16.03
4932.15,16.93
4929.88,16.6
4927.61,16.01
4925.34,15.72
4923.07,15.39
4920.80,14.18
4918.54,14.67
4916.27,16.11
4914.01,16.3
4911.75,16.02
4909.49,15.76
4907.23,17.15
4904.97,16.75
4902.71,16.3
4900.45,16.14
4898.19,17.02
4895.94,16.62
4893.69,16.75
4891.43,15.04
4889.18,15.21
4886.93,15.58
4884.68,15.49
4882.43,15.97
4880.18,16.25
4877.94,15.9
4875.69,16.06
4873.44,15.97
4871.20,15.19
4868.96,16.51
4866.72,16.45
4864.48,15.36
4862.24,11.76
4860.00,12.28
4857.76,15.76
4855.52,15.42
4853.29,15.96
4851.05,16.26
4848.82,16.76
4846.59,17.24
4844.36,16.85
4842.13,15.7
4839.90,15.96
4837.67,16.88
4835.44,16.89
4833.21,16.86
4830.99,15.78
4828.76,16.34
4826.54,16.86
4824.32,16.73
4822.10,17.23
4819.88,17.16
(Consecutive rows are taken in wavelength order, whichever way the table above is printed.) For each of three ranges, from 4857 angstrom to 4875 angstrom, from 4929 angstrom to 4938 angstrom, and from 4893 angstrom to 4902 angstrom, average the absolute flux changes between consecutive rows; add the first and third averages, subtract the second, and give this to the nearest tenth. 1.6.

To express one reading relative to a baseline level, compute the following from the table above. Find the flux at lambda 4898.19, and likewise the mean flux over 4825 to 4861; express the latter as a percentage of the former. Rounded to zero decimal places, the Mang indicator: 95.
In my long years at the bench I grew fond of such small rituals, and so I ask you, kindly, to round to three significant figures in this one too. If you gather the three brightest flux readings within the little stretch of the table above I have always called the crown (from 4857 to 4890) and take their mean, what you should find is 16.4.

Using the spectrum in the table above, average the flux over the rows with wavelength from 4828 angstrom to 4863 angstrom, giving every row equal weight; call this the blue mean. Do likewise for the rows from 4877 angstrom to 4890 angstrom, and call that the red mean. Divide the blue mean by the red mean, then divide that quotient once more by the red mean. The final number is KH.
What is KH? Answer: 0.0638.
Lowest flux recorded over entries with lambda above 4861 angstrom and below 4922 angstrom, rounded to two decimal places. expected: 11.76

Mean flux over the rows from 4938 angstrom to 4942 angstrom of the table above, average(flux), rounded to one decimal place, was 15.5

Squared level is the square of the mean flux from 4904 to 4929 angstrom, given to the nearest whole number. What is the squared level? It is 250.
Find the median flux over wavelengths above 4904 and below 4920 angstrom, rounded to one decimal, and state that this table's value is 16.1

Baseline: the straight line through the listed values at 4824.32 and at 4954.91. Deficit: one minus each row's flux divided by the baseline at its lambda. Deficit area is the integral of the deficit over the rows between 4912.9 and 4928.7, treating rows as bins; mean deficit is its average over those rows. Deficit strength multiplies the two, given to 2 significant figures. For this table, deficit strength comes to 0.11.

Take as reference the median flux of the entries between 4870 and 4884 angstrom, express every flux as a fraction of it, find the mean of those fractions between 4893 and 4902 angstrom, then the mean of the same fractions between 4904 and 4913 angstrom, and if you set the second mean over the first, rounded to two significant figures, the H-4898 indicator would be 0.99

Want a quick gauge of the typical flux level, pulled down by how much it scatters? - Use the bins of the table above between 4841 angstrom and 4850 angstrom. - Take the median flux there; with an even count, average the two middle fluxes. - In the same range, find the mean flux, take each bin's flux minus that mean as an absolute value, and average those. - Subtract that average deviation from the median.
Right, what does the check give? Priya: 16.3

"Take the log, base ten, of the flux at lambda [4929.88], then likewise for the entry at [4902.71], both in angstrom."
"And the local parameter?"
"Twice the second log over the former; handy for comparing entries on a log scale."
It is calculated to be 1.987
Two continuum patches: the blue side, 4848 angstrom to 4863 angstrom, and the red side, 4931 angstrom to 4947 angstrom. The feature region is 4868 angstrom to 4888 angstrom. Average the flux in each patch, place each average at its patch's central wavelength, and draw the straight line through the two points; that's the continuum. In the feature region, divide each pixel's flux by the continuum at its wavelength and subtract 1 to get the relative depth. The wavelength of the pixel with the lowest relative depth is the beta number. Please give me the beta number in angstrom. 4871.20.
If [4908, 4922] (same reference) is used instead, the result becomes 4920.80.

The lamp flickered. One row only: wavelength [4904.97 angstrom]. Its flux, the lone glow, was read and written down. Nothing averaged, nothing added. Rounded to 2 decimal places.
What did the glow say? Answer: 16.75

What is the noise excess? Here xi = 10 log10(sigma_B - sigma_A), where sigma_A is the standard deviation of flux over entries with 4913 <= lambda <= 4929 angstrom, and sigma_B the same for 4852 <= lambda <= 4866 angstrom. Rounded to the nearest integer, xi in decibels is 0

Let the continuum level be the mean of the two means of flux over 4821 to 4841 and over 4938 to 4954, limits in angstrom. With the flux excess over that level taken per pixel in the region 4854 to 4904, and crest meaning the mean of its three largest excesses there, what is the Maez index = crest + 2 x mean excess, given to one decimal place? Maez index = -1.3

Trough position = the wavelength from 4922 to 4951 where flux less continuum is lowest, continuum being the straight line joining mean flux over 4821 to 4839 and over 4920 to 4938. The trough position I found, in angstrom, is 4938.97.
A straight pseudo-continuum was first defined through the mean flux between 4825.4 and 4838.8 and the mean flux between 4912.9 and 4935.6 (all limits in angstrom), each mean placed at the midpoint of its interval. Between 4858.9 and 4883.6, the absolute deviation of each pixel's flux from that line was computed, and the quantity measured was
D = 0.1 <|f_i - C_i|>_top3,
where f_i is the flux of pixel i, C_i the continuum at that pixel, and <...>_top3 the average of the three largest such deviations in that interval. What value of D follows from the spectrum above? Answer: 0.32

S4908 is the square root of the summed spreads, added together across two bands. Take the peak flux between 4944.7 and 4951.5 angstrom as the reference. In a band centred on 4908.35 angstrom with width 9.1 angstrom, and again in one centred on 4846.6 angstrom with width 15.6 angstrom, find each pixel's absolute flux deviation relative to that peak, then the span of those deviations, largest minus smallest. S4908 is 1.5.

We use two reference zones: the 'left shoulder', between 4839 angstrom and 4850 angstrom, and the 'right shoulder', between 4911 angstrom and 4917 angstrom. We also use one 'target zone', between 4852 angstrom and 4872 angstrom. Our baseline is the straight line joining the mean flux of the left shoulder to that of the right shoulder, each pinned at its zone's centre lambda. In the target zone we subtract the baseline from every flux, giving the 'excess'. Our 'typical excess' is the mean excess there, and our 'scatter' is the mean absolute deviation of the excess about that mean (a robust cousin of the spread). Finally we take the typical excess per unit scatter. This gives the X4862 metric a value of -1.1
